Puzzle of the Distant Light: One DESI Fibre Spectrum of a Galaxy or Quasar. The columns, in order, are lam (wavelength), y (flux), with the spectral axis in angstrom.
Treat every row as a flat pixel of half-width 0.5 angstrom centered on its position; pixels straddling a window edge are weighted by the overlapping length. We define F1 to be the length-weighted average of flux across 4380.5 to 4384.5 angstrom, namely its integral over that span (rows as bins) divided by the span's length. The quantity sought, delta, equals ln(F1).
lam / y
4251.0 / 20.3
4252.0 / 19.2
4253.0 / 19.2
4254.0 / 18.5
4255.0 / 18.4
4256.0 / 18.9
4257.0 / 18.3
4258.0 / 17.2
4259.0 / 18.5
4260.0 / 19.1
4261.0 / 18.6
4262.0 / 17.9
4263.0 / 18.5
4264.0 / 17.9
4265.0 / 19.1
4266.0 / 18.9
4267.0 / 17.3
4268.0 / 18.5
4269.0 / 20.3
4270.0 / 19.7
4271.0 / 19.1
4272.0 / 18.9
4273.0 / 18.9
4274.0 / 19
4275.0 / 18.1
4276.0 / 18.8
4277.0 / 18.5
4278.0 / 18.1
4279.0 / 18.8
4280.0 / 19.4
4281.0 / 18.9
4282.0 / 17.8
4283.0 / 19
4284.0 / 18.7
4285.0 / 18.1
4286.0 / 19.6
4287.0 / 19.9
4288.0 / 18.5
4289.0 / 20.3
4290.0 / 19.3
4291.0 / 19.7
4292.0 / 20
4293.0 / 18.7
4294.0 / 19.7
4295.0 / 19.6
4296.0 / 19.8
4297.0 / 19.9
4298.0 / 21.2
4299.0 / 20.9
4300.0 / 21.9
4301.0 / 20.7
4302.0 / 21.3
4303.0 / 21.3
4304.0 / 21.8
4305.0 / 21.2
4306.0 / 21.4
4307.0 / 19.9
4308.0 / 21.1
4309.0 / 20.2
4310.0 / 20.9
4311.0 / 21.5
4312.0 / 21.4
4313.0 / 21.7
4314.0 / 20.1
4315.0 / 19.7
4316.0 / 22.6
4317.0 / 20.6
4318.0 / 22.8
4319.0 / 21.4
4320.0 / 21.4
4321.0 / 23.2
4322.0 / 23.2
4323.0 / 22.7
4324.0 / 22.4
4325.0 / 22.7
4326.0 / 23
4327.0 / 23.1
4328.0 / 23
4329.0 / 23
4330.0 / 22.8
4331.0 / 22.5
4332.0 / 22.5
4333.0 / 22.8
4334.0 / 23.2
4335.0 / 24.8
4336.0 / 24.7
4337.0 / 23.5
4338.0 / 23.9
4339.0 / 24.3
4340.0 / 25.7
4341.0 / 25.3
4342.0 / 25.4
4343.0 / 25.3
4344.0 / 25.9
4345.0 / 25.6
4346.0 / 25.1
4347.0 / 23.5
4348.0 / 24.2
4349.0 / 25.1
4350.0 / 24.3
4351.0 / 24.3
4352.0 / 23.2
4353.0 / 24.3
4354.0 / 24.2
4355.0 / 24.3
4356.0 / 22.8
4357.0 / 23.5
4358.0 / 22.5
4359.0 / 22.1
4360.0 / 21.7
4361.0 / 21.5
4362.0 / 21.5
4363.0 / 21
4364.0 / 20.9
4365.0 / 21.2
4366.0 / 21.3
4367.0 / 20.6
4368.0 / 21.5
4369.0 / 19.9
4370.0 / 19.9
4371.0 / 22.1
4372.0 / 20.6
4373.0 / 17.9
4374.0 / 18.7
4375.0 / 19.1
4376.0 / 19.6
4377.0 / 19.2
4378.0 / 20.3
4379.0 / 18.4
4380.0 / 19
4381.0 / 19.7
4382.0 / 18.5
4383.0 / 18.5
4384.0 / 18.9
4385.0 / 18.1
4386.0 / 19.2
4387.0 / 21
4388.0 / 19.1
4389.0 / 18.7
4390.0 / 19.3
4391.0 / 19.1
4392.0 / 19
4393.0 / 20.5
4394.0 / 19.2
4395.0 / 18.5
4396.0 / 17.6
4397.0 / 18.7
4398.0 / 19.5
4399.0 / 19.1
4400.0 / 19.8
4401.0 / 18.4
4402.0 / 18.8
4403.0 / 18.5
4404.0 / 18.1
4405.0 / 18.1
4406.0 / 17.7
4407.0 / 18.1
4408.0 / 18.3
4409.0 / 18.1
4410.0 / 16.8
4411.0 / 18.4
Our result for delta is 2.94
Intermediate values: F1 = 18.9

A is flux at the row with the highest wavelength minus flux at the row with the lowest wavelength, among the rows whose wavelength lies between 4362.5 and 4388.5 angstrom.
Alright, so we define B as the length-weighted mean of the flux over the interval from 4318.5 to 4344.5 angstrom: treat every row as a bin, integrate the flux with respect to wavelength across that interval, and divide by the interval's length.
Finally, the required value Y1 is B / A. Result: -12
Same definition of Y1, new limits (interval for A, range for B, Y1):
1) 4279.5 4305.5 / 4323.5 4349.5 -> 13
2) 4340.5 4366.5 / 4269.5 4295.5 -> -5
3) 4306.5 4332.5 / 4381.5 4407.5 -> 7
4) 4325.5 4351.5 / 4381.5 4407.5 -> 14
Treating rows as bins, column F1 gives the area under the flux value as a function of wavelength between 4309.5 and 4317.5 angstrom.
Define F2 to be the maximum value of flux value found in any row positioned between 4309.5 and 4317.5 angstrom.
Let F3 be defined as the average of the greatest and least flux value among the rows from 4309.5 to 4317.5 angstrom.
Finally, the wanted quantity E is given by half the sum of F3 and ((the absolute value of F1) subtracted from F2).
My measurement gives -62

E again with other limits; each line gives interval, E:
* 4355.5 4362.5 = -55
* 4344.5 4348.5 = -24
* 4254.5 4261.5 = -46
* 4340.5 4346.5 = -51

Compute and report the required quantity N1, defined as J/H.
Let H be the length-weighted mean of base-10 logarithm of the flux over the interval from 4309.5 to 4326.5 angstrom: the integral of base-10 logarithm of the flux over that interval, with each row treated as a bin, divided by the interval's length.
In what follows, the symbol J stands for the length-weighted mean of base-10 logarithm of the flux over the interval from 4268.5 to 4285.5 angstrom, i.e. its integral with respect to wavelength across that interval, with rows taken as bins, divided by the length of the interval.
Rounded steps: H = 1.34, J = 1.27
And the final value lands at 0.95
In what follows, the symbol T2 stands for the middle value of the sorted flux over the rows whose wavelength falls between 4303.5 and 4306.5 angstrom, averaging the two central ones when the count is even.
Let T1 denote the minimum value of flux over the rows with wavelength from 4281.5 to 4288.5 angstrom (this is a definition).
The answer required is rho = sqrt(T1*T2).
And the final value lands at 19.5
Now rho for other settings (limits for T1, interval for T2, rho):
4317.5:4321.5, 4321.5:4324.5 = 22.0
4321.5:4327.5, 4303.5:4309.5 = 21.8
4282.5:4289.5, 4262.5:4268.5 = 18.3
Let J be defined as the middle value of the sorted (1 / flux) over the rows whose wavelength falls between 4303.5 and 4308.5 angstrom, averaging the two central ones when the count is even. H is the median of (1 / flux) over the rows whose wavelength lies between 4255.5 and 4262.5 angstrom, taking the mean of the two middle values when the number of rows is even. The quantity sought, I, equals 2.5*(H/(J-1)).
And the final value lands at -0.1418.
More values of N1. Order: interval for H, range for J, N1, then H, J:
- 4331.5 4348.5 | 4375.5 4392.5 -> 0.92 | 1.39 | 1.28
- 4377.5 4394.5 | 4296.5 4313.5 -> 1.03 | 1.28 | 1.32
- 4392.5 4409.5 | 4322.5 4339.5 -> 1.08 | 1.27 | 1.37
